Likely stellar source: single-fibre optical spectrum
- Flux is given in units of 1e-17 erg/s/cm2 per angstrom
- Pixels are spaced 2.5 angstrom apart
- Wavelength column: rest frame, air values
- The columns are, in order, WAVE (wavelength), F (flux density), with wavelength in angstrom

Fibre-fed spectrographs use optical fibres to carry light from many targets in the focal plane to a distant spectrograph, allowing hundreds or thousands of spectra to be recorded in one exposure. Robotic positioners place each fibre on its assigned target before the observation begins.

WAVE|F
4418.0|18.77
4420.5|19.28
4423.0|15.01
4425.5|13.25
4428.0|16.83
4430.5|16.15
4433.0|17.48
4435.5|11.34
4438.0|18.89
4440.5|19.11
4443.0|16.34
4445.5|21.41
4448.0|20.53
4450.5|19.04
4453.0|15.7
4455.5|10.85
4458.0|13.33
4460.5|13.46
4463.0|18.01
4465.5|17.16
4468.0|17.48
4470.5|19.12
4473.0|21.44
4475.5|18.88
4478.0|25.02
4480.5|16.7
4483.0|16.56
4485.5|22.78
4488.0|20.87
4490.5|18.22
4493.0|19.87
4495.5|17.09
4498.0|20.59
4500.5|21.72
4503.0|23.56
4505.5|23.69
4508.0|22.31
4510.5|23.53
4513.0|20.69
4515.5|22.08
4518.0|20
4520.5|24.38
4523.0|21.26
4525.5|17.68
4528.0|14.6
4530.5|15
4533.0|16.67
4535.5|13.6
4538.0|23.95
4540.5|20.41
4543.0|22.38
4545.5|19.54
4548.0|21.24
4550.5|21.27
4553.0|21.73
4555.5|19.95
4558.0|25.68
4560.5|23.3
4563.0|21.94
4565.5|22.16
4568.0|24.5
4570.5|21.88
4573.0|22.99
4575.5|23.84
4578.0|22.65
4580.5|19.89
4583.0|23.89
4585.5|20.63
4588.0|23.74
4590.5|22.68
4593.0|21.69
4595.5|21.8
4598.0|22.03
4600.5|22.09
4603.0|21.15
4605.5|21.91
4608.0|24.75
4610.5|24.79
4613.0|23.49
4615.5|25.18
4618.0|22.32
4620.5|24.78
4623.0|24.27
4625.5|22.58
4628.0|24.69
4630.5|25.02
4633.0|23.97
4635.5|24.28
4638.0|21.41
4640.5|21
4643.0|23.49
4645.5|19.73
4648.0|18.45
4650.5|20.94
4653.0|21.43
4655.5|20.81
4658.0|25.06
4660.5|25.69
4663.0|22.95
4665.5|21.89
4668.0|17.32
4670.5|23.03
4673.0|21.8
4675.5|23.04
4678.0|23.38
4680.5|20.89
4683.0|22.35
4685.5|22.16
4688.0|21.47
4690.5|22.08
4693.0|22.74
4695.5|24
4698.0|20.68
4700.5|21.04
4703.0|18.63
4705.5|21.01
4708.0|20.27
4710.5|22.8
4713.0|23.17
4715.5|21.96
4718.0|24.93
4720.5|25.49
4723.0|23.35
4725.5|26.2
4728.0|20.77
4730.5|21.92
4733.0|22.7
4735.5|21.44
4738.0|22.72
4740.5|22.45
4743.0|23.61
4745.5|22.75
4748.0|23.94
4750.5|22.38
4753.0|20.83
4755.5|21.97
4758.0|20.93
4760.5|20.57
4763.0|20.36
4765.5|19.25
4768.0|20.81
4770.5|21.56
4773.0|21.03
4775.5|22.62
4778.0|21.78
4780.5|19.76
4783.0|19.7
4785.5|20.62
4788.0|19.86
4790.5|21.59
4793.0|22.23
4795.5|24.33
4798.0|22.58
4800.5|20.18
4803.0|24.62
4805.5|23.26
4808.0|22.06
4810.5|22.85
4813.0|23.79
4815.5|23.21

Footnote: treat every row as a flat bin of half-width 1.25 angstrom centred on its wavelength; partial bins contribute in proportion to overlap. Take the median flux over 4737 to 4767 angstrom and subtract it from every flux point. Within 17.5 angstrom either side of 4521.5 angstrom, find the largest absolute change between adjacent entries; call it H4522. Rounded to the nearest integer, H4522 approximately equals 10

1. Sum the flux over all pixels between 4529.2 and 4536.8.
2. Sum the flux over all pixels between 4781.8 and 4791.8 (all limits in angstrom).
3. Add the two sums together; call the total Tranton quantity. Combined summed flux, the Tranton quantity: 127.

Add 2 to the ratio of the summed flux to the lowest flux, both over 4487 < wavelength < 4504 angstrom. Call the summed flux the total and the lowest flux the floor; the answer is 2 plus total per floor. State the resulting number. 10.3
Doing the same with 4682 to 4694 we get 7.2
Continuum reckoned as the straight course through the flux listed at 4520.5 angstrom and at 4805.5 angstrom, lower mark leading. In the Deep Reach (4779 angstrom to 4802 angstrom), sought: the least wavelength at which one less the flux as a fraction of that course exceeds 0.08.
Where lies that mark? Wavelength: 4780.5 angstrom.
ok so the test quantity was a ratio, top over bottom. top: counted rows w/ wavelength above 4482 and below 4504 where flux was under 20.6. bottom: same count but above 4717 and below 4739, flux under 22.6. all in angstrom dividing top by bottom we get 1.7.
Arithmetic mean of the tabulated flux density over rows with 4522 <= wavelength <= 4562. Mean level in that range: 19.9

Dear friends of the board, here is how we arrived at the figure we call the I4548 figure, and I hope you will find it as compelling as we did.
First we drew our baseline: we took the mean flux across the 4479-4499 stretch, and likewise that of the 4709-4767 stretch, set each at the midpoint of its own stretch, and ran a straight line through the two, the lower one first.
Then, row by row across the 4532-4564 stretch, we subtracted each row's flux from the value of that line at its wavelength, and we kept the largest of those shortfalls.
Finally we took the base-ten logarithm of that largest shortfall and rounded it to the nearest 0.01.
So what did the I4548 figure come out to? 0.79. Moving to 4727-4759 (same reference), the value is 0.26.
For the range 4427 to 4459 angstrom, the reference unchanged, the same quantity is 0.89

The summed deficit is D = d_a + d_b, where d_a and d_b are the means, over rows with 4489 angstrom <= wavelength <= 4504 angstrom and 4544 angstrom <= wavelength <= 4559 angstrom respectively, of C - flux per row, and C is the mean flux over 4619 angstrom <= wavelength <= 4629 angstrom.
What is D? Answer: 6.4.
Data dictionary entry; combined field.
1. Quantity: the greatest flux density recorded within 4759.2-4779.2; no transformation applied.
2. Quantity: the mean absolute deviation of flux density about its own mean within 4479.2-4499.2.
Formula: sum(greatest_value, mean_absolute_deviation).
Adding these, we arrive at 24.6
